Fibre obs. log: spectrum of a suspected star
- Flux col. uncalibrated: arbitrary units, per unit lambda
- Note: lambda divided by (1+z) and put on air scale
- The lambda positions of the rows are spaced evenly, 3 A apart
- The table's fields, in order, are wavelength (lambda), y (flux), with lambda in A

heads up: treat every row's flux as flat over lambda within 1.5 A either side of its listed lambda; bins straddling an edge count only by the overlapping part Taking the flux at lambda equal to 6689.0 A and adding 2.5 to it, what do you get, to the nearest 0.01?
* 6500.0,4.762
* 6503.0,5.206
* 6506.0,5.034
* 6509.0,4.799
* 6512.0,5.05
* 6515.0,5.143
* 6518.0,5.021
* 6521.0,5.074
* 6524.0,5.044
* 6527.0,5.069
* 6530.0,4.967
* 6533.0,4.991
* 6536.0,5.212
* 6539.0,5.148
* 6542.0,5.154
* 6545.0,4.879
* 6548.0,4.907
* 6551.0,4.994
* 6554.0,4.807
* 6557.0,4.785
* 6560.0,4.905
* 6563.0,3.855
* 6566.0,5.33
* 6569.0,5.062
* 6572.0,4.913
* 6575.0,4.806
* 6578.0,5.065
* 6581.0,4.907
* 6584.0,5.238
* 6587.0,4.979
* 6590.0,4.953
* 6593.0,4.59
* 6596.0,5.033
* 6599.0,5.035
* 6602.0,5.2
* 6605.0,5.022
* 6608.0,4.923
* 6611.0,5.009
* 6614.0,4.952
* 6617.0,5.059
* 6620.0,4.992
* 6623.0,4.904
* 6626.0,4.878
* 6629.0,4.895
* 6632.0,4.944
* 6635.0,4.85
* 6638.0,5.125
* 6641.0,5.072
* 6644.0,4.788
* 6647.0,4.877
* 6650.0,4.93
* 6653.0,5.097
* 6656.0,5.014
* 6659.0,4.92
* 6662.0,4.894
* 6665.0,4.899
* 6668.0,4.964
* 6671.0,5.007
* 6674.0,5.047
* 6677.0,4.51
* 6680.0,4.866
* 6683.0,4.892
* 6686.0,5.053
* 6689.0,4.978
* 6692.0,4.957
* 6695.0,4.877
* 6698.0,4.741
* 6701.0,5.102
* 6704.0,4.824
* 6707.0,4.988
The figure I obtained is 7.48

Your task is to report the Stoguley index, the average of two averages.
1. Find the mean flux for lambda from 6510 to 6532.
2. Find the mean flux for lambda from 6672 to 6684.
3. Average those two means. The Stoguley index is 4.94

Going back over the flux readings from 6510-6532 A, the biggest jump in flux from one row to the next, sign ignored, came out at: 0.12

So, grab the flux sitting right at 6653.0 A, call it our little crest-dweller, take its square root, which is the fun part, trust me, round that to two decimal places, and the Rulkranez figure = 2.26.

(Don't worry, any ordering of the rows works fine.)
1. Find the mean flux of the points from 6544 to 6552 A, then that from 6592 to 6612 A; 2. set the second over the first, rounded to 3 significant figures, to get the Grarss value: 1.01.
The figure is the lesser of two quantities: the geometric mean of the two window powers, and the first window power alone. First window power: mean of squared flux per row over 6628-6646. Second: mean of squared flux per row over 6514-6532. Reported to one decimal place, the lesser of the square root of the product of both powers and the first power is 24.5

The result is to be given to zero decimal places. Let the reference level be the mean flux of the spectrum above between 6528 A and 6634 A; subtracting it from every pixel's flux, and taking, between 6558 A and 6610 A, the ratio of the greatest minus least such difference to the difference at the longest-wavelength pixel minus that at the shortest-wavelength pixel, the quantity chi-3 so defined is 82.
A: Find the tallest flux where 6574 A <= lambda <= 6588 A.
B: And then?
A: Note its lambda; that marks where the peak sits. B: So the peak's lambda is 6584.0 A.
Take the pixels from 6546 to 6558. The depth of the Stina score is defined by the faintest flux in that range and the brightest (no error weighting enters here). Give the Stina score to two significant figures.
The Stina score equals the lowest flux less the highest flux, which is -0.21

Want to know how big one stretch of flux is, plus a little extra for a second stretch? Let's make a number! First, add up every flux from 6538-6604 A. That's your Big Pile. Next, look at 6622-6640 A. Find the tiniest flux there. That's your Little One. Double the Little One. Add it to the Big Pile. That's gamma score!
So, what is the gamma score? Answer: 118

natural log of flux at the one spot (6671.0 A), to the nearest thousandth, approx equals 1.611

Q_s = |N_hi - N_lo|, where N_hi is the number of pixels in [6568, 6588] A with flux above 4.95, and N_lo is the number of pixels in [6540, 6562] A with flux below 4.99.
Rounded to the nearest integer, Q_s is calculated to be 1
